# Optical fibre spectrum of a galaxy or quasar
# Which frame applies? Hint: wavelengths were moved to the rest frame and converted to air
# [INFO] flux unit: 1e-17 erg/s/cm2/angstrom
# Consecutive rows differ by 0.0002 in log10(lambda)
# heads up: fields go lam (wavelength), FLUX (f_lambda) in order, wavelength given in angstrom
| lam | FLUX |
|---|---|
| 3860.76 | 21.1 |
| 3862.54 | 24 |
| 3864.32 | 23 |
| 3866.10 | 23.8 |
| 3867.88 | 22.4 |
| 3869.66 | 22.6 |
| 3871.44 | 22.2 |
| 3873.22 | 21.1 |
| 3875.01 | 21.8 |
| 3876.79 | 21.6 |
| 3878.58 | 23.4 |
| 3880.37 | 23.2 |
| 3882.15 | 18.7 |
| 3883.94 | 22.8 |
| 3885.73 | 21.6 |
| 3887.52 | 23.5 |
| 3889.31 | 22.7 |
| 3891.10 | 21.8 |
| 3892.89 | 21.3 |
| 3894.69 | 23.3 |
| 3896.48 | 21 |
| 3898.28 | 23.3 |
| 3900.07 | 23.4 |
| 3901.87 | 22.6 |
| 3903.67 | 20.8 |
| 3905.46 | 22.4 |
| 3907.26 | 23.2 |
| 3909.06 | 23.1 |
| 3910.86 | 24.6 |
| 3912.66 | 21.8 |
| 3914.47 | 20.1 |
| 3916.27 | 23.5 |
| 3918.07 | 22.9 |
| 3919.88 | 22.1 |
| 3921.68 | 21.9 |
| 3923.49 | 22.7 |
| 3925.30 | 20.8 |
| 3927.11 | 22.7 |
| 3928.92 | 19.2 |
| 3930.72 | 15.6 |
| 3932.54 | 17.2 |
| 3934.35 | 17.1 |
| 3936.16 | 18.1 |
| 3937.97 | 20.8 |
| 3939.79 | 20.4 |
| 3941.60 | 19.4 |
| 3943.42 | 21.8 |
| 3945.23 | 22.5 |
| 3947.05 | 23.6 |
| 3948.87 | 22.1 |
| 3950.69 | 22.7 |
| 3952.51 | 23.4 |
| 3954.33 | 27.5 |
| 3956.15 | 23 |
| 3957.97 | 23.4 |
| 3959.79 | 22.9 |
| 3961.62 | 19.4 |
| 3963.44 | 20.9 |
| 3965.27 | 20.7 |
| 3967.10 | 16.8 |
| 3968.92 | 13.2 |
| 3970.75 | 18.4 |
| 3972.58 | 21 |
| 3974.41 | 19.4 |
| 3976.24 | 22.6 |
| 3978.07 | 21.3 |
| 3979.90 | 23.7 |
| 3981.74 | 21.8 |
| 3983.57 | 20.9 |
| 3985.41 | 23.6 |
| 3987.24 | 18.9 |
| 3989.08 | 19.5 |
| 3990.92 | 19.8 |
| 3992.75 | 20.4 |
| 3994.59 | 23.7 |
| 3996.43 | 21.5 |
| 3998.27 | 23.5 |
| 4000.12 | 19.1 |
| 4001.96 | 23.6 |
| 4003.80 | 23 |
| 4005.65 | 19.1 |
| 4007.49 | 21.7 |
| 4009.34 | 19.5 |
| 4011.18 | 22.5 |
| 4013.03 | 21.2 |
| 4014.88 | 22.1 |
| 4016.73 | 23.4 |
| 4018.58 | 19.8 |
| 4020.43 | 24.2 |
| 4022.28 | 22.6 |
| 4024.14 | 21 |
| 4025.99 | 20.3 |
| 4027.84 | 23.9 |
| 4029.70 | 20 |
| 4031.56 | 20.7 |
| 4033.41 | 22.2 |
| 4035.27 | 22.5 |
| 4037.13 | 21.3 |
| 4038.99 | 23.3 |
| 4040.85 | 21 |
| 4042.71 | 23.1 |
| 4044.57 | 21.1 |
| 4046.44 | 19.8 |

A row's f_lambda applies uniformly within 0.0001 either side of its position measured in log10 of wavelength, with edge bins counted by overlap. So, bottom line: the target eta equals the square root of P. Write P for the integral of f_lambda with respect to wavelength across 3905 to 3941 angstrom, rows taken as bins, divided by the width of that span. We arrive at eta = 4.58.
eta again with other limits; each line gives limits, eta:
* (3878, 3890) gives 4.72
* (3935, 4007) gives 4.60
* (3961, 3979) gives 4.40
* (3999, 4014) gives 4.61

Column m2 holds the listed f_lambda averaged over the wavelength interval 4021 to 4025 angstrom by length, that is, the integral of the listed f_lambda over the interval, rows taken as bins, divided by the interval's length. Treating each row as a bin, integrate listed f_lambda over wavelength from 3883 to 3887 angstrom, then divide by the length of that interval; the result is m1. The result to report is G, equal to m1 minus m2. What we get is 0.3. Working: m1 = 22.3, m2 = 22.0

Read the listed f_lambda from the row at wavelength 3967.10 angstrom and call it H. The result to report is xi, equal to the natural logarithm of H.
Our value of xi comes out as 2.82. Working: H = 16.8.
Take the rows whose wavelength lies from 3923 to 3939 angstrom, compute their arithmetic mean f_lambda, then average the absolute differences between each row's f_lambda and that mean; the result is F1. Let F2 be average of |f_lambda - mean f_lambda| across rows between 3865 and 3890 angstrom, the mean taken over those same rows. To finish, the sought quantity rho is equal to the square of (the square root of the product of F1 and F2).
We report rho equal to 2.0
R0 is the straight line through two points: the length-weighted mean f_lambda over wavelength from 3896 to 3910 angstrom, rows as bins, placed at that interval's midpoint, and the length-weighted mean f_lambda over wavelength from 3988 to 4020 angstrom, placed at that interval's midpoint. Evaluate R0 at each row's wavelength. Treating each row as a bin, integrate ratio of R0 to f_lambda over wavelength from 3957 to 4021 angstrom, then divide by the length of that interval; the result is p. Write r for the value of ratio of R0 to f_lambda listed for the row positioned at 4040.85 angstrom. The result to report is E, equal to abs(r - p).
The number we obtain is 0.04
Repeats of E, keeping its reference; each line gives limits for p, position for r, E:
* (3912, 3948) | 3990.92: 0.00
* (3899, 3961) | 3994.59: 0.13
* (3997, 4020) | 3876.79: 0.06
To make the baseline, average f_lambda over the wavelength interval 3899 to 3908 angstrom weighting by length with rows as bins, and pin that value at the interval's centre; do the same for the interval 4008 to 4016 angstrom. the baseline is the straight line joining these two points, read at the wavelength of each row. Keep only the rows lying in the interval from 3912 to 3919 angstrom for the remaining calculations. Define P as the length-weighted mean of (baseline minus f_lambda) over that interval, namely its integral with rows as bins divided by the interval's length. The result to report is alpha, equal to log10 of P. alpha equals -0.5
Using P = 0.3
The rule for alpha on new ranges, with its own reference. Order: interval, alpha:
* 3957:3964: -0.7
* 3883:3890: -1.3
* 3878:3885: -0.1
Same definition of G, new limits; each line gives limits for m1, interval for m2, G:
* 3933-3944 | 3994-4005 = -2.8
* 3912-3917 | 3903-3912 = -1.1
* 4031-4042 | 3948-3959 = -1.8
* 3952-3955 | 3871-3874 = 4.0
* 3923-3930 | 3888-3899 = -1.1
